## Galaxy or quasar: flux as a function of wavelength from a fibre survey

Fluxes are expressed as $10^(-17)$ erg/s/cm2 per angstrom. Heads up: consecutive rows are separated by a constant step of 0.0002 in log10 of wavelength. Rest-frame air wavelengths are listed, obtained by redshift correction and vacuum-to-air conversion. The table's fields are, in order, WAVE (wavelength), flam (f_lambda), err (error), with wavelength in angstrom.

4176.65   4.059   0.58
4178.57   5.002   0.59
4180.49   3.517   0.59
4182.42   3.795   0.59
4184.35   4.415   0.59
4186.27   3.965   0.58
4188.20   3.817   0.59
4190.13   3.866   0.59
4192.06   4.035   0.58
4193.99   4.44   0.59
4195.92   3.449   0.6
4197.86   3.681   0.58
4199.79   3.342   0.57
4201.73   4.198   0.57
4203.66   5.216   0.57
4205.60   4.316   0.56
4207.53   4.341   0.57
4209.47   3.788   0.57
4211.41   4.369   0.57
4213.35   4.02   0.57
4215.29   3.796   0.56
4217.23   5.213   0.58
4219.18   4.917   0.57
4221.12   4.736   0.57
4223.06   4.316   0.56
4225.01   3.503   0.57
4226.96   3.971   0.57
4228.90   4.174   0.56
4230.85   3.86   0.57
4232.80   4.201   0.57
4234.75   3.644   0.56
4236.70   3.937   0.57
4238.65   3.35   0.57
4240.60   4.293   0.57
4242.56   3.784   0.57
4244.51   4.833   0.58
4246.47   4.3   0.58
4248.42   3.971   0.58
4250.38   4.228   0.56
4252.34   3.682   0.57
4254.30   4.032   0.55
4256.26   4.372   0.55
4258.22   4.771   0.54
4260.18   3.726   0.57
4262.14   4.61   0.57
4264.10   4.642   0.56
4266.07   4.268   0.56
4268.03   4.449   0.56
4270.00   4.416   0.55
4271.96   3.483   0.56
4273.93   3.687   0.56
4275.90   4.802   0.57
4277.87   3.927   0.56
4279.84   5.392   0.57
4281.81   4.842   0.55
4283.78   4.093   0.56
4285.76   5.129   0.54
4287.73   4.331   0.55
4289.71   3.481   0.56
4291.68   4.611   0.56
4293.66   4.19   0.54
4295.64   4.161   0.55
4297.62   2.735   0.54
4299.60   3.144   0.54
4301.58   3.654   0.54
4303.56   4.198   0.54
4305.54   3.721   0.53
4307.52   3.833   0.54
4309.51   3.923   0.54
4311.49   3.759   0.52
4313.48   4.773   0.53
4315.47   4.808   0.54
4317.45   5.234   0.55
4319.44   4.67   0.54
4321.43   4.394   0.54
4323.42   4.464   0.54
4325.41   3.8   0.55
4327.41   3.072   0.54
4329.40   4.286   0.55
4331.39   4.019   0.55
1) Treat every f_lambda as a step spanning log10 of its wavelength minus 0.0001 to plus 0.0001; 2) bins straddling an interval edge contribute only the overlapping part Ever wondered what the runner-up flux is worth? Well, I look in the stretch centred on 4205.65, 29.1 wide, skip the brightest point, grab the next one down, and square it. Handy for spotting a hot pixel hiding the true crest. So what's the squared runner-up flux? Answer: 27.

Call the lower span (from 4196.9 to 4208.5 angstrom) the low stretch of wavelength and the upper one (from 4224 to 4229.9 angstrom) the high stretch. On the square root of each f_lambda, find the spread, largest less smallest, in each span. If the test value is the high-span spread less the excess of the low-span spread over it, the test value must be -0.1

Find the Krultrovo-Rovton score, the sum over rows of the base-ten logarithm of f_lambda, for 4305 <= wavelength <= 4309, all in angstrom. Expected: 1.2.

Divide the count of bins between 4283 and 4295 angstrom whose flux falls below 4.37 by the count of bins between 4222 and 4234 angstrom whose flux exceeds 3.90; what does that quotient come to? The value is 1.00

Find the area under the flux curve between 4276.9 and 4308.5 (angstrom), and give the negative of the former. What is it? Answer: -129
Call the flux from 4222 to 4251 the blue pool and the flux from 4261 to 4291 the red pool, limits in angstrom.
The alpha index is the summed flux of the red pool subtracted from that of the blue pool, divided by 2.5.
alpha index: -2.07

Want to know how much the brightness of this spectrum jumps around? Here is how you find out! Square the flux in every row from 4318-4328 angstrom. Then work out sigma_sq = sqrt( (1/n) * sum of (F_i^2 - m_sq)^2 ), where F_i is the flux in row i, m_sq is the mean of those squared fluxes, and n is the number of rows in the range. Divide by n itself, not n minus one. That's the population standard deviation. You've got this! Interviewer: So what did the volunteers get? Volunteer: 4.5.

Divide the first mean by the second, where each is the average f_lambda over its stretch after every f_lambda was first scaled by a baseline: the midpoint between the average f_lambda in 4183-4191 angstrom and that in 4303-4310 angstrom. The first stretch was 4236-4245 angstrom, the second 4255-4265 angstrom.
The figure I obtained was 0.91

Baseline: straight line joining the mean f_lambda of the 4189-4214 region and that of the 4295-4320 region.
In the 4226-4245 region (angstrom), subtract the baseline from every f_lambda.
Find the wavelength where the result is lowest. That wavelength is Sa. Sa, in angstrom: 4238.65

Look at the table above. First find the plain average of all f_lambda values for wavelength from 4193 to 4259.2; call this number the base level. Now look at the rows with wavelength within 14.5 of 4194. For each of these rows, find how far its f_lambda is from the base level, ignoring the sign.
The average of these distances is 0.39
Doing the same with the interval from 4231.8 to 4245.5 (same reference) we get 0.39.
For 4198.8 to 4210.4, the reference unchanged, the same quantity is 0.44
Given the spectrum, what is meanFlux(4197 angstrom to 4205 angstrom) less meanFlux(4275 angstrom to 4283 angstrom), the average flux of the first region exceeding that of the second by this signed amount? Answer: -0.6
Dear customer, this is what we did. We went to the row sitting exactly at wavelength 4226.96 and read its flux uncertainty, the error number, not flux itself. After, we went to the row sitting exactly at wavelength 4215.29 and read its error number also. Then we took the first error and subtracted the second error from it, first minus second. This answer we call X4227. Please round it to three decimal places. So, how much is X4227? 0.010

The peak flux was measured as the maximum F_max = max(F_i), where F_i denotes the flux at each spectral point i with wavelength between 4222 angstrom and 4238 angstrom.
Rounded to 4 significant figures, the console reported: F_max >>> 4.316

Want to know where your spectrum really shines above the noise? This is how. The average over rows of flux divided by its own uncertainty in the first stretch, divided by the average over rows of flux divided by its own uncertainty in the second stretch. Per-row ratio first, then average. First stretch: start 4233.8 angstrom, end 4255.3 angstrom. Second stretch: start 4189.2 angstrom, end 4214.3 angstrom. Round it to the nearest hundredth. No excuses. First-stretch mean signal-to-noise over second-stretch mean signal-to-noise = 0.99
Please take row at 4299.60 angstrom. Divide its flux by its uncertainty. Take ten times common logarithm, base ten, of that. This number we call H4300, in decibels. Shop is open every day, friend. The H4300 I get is 7.65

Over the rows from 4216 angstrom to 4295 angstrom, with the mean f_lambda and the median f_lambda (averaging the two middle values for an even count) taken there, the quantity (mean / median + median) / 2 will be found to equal 2.62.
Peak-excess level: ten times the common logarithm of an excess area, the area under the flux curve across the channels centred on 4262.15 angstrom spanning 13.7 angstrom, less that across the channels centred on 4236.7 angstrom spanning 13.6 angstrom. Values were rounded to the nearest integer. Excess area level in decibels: 9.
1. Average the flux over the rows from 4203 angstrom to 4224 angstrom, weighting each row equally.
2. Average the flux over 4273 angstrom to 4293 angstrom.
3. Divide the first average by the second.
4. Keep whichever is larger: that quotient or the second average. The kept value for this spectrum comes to 4.43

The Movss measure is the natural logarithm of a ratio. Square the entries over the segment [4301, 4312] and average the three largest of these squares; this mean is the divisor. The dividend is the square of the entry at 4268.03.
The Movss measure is 0.2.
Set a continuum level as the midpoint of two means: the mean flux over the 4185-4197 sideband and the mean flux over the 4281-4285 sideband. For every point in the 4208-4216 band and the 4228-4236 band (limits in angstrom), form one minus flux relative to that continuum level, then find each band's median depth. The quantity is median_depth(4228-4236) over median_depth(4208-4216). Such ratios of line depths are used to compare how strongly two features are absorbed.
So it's 0.6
